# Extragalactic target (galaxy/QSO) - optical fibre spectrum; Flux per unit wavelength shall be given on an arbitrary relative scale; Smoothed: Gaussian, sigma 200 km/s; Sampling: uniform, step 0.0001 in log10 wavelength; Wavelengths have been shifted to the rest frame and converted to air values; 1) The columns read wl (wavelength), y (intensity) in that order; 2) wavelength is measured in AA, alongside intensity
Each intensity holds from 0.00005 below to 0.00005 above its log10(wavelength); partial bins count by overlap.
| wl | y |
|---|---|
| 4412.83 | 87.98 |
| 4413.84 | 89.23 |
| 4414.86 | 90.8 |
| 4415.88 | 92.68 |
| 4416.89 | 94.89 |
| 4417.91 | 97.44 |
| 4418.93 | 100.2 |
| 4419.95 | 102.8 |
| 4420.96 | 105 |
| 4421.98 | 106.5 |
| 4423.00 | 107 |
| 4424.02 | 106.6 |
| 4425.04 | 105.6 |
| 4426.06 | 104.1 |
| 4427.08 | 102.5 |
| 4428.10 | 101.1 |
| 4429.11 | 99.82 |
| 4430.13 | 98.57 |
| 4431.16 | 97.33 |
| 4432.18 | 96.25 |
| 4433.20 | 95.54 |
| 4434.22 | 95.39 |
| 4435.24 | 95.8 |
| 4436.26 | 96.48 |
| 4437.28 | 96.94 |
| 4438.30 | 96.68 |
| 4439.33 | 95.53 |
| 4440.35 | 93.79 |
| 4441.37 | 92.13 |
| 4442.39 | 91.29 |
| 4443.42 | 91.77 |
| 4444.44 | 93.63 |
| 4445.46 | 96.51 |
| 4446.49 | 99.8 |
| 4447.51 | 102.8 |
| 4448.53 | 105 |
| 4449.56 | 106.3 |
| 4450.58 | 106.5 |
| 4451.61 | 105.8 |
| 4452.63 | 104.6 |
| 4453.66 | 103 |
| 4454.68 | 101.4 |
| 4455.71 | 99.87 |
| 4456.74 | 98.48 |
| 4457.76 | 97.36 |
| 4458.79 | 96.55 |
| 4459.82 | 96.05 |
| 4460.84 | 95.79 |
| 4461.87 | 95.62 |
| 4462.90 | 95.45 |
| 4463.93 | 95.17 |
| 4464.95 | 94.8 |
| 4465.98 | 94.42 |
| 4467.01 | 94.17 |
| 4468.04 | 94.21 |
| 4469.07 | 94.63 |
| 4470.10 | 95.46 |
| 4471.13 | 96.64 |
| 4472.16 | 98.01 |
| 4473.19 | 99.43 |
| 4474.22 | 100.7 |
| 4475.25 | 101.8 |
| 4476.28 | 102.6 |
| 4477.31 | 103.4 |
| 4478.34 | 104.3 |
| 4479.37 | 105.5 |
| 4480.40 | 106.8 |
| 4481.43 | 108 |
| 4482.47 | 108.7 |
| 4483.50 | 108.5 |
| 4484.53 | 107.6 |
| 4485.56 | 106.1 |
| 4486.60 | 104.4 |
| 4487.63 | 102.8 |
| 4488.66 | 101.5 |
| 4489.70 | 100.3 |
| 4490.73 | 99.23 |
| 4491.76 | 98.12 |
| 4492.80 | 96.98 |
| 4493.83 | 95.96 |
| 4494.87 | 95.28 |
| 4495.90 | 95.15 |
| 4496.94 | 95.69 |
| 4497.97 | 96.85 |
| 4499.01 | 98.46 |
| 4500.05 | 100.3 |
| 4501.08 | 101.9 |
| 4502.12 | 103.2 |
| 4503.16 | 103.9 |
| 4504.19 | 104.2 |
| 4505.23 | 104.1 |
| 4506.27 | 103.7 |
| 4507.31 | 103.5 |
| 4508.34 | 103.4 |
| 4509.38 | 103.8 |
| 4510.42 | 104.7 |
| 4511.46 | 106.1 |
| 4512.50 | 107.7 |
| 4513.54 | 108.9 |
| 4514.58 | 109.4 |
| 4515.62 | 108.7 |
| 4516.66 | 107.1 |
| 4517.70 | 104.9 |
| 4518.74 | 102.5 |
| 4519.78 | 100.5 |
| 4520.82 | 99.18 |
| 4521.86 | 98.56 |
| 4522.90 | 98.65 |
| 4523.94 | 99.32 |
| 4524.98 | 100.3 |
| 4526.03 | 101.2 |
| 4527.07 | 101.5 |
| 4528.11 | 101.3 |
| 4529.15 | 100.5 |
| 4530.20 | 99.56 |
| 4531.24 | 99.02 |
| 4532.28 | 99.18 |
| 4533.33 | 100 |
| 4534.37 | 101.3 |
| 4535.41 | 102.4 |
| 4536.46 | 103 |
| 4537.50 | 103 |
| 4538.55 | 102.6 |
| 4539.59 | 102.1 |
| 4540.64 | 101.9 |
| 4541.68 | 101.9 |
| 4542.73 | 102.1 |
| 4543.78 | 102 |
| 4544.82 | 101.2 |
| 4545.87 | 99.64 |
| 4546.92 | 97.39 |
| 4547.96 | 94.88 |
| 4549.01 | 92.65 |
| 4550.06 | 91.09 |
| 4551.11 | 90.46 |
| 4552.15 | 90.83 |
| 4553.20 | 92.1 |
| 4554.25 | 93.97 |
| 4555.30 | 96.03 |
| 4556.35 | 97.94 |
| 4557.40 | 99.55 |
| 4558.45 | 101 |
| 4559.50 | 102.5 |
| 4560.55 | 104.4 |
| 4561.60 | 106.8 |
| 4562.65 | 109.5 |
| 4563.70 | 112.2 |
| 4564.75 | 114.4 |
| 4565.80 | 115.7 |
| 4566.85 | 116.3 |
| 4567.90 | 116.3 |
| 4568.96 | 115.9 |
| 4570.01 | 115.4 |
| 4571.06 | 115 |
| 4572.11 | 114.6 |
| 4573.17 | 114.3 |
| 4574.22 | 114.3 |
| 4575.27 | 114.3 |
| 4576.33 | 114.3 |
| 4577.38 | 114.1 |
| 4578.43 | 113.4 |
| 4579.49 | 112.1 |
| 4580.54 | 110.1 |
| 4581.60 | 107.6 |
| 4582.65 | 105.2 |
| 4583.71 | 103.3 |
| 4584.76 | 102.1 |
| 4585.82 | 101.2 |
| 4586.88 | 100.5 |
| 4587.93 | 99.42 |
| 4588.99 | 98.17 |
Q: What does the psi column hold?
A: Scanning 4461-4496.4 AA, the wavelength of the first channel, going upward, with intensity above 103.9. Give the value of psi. 4478.34 AA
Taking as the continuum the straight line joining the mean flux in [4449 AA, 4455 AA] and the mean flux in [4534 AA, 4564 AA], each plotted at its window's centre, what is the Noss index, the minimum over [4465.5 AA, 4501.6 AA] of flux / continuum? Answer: 0.91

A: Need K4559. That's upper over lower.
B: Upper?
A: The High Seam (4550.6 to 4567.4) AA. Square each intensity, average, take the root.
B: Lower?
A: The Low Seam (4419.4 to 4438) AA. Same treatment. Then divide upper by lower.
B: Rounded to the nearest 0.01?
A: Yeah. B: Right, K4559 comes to 1.02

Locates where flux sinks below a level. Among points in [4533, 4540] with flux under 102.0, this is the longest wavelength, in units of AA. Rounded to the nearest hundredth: 4534.37 AA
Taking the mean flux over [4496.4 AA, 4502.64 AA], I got 99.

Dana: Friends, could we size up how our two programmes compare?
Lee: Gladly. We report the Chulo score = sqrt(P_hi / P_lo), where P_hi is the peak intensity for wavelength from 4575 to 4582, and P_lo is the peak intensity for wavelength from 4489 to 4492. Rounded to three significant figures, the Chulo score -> 1.07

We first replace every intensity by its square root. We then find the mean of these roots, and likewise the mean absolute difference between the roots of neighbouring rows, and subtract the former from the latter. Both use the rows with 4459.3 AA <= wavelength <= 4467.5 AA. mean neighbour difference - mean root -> -9.7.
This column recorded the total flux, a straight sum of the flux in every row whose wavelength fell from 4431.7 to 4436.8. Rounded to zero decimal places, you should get 479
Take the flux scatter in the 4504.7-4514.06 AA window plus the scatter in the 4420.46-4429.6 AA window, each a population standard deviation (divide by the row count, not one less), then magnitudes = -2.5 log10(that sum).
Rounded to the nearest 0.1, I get -1.6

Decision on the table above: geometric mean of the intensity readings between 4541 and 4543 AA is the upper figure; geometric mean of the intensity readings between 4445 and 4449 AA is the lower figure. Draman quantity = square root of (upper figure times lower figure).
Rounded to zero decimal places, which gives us 101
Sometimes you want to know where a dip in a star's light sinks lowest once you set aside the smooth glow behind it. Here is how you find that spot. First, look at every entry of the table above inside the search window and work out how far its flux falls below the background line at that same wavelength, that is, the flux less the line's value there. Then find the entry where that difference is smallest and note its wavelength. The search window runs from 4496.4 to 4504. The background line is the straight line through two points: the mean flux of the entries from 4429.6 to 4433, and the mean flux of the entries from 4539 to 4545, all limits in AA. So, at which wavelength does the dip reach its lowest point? 4496.94 AA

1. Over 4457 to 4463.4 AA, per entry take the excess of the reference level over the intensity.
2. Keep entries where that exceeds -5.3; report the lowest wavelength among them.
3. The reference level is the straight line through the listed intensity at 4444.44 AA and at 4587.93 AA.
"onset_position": 4457.76 AA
